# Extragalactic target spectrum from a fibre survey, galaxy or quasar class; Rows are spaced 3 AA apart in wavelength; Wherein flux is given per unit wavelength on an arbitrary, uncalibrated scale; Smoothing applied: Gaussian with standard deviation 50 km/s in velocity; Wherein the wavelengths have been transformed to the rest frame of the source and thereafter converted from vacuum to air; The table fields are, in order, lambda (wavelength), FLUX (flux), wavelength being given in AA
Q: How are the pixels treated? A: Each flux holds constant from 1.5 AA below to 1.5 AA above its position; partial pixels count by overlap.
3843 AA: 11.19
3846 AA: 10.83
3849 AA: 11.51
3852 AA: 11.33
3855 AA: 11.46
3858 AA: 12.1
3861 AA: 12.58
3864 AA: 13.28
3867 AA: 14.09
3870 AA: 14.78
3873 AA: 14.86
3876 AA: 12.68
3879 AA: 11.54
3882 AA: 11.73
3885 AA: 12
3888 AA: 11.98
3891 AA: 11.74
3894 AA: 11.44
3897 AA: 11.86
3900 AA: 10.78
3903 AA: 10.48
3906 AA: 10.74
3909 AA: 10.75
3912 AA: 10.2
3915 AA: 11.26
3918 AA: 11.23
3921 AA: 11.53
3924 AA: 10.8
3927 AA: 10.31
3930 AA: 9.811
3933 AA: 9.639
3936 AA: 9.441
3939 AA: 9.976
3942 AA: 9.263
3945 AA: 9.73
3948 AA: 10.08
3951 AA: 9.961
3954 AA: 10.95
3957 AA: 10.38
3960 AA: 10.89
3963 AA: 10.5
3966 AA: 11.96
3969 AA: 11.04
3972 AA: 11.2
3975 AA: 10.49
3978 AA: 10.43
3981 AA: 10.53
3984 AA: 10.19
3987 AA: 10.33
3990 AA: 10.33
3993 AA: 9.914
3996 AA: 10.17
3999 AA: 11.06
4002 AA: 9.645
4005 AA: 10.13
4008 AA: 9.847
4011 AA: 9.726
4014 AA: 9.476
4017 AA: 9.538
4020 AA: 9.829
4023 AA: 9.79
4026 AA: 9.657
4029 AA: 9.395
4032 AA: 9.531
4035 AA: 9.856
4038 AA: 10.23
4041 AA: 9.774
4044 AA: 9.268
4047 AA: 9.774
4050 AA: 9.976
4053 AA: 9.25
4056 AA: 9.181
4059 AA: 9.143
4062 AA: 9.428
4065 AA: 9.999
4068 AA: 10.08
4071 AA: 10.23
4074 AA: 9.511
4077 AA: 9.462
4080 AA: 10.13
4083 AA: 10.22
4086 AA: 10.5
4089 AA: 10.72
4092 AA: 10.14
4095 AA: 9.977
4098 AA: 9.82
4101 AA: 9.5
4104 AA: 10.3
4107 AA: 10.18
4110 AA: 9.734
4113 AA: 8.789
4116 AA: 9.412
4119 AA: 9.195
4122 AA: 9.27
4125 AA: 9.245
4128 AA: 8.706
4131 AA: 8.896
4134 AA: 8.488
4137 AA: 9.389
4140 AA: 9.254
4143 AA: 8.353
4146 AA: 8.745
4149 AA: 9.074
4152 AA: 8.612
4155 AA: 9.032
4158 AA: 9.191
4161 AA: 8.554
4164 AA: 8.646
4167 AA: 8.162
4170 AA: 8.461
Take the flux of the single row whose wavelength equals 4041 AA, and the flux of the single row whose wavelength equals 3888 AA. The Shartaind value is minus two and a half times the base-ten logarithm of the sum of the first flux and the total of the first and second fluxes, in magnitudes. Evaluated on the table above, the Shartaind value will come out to -3.75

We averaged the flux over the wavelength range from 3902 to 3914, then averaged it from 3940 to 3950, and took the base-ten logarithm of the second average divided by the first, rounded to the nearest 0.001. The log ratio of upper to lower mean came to -0.037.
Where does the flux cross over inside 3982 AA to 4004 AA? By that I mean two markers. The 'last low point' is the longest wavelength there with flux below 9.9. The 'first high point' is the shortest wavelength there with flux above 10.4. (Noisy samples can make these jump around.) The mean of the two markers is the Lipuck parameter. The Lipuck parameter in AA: 4000.5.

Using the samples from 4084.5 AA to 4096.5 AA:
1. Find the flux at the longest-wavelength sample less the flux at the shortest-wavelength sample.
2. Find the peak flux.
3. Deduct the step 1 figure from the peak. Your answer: 11.2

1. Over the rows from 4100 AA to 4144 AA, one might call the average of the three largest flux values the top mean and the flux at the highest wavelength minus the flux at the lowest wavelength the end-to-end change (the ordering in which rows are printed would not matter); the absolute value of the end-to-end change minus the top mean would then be 11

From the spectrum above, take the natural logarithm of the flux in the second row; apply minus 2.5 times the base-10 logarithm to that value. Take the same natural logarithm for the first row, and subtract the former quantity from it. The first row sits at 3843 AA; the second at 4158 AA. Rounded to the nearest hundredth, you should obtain 3.28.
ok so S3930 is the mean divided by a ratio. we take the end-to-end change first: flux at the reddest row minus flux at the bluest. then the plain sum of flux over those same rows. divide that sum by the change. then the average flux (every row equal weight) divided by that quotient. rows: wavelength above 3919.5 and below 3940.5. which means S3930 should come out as -0.22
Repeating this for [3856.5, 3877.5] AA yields 0.08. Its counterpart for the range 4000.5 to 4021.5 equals 0.03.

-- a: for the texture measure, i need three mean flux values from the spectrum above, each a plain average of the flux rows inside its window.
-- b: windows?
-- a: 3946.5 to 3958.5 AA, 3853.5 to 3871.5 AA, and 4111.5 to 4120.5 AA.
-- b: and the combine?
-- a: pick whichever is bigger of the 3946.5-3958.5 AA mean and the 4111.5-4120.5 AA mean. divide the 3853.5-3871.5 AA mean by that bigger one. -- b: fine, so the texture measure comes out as 1.26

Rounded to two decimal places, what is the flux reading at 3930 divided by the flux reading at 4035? 1.00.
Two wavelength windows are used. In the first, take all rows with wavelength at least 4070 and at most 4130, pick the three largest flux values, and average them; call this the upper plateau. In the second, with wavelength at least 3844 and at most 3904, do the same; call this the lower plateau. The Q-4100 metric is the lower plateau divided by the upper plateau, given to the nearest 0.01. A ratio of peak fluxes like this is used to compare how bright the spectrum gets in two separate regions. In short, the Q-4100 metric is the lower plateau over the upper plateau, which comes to 1.39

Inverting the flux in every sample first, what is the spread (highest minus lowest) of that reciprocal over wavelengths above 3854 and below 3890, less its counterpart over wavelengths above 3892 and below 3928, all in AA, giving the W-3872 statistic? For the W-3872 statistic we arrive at 0.0062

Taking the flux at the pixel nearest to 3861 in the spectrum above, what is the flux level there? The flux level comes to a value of 12.58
